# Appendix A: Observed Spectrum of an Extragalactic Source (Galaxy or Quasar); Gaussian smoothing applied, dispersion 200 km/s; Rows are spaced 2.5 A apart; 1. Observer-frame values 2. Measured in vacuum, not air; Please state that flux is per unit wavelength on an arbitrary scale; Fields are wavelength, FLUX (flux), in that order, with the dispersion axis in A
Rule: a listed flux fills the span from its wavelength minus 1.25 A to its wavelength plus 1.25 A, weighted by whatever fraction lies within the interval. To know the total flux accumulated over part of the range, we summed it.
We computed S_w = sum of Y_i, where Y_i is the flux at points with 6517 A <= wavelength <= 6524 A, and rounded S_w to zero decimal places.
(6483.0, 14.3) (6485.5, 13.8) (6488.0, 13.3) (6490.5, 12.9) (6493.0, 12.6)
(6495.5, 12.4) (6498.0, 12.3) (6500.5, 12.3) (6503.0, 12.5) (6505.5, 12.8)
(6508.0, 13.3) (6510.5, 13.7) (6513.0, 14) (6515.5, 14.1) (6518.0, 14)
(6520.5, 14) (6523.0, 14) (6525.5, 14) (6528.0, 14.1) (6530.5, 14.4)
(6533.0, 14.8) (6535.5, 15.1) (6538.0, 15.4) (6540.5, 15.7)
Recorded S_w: 42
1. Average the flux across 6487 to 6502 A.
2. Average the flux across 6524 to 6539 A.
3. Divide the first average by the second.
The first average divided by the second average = 0.86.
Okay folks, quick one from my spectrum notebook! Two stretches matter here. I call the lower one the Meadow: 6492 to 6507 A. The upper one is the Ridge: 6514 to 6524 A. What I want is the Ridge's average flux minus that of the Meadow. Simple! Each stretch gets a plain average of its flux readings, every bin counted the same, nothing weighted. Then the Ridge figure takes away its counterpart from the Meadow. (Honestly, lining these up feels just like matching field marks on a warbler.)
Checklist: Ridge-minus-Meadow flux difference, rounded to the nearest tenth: 1.5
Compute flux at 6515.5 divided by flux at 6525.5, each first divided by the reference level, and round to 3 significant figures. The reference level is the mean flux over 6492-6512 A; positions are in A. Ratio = 1.01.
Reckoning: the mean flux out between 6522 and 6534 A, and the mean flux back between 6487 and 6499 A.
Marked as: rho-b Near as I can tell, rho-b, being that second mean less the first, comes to -1.6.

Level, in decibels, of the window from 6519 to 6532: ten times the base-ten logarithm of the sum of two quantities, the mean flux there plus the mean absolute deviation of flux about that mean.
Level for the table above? 11.5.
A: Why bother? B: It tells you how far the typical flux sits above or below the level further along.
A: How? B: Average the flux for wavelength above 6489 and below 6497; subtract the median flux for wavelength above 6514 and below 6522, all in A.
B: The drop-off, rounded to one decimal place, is -1.4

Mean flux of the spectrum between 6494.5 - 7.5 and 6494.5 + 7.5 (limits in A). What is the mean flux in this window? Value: 12.6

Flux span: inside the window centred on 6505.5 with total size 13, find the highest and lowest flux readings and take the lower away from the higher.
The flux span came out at 1.40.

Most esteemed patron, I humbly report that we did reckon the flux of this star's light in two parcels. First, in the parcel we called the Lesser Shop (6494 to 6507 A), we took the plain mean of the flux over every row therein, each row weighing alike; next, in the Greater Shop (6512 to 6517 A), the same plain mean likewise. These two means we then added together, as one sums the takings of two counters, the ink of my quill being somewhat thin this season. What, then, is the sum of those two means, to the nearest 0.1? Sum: 26.5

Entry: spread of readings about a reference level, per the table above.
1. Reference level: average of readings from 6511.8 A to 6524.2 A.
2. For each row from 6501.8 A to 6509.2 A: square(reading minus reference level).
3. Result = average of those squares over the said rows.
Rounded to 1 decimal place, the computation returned 1.4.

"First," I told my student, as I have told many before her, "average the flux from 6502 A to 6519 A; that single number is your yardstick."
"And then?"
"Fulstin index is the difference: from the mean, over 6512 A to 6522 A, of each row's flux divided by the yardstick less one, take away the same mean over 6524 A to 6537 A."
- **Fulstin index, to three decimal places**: -0.034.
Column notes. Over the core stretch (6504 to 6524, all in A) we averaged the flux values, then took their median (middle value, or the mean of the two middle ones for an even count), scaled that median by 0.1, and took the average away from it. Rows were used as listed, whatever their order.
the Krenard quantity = -12.3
